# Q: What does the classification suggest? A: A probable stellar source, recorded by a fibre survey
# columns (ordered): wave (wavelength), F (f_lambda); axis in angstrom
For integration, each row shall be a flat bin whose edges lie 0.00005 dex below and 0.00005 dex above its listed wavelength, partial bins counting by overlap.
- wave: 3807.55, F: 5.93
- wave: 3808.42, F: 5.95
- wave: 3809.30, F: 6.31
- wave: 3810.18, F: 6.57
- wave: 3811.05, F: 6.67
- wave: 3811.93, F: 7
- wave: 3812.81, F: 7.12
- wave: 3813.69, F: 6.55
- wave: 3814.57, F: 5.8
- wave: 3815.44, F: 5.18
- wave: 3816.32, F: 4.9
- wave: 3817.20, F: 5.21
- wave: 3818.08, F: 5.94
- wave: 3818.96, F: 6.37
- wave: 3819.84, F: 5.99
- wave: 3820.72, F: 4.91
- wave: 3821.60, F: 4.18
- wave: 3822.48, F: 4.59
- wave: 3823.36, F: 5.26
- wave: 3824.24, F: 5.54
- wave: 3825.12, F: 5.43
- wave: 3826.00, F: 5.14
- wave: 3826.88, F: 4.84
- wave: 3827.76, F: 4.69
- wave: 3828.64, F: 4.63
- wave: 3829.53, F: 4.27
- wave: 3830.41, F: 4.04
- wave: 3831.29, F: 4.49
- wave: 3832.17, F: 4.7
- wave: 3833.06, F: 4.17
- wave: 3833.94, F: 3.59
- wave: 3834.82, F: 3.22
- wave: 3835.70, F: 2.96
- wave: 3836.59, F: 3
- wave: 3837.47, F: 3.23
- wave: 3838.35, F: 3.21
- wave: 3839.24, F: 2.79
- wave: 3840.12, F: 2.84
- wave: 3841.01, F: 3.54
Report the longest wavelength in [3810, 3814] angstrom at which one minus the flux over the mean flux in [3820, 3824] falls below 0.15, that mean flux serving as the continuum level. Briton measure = 3813.69 angstrom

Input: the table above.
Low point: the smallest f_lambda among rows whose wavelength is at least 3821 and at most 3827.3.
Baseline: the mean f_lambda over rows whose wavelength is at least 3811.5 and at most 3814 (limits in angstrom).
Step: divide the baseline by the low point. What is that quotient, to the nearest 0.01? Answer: 1.65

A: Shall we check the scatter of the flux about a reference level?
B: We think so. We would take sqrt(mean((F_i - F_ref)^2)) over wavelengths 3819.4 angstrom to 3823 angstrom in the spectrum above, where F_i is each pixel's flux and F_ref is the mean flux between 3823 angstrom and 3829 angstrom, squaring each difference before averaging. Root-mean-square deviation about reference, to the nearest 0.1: 0.7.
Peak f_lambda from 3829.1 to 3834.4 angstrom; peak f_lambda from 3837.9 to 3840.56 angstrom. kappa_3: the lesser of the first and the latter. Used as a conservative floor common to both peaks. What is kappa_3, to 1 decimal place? 3.2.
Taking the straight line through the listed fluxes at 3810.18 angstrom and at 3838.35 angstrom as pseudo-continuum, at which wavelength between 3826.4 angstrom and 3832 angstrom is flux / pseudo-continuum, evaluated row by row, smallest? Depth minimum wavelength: 3830.41 angstrom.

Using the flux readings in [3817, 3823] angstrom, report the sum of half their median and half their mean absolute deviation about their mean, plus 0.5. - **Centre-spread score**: 3.4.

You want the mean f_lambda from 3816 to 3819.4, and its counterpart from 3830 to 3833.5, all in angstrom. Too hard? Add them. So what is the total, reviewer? 10.0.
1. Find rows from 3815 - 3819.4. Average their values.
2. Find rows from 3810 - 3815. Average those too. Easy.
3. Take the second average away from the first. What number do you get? -1.1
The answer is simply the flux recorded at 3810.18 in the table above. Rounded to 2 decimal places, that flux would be 6.57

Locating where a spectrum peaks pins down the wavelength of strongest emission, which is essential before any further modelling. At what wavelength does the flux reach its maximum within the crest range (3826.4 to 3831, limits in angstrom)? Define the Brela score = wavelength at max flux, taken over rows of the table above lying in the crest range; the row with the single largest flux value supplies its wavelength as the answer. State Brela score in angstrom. 3826.88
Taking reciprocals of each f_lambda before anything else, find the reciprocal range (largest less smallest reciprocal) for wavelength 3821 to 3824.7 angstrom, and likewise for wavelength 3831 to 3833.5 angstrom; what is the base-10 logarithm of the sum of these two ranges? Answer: -1.07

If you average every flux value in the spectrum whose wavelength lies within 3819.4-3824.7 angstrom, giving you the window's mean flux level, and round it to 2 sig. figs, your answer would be 5.1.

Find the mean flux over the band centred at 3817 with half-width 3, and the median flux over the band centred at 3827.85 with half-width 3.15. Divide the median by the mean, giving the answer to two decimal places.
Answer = 0.83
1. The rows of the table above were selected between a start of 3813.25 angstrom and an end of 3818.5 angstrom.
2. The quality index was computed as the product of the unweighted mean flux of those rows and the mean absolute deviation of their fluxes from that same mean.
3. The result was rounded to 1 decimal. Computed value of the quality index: 2.8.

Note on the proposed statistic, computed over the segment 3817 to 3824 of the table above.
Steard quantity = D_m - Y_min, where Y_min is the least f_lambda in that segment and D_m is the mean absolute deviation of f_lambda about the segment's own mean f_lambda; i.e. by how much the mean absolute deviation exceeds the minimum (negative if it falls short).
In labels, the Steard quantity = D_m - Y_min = -3.58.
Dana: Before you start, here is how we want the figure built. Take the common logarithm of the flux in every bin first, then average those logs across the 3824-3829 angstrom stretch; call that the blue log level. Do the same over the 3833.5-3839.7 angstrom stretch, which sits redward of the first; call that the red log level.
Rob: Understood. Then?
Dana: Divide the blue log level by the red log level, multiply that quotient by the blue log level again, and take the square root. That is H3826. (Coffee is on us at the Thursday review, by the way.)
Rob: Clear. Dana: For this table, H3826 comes 1.00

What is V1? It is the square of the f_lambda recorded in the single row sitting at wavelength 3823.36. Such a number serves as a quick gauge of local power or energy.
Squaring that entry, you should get 28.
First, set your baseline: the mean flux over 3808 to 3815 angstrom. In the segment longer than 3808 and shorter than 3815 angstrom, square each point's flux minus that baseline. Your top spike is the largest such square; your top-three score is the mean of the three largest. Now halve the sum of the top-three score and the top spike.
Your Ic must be 0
